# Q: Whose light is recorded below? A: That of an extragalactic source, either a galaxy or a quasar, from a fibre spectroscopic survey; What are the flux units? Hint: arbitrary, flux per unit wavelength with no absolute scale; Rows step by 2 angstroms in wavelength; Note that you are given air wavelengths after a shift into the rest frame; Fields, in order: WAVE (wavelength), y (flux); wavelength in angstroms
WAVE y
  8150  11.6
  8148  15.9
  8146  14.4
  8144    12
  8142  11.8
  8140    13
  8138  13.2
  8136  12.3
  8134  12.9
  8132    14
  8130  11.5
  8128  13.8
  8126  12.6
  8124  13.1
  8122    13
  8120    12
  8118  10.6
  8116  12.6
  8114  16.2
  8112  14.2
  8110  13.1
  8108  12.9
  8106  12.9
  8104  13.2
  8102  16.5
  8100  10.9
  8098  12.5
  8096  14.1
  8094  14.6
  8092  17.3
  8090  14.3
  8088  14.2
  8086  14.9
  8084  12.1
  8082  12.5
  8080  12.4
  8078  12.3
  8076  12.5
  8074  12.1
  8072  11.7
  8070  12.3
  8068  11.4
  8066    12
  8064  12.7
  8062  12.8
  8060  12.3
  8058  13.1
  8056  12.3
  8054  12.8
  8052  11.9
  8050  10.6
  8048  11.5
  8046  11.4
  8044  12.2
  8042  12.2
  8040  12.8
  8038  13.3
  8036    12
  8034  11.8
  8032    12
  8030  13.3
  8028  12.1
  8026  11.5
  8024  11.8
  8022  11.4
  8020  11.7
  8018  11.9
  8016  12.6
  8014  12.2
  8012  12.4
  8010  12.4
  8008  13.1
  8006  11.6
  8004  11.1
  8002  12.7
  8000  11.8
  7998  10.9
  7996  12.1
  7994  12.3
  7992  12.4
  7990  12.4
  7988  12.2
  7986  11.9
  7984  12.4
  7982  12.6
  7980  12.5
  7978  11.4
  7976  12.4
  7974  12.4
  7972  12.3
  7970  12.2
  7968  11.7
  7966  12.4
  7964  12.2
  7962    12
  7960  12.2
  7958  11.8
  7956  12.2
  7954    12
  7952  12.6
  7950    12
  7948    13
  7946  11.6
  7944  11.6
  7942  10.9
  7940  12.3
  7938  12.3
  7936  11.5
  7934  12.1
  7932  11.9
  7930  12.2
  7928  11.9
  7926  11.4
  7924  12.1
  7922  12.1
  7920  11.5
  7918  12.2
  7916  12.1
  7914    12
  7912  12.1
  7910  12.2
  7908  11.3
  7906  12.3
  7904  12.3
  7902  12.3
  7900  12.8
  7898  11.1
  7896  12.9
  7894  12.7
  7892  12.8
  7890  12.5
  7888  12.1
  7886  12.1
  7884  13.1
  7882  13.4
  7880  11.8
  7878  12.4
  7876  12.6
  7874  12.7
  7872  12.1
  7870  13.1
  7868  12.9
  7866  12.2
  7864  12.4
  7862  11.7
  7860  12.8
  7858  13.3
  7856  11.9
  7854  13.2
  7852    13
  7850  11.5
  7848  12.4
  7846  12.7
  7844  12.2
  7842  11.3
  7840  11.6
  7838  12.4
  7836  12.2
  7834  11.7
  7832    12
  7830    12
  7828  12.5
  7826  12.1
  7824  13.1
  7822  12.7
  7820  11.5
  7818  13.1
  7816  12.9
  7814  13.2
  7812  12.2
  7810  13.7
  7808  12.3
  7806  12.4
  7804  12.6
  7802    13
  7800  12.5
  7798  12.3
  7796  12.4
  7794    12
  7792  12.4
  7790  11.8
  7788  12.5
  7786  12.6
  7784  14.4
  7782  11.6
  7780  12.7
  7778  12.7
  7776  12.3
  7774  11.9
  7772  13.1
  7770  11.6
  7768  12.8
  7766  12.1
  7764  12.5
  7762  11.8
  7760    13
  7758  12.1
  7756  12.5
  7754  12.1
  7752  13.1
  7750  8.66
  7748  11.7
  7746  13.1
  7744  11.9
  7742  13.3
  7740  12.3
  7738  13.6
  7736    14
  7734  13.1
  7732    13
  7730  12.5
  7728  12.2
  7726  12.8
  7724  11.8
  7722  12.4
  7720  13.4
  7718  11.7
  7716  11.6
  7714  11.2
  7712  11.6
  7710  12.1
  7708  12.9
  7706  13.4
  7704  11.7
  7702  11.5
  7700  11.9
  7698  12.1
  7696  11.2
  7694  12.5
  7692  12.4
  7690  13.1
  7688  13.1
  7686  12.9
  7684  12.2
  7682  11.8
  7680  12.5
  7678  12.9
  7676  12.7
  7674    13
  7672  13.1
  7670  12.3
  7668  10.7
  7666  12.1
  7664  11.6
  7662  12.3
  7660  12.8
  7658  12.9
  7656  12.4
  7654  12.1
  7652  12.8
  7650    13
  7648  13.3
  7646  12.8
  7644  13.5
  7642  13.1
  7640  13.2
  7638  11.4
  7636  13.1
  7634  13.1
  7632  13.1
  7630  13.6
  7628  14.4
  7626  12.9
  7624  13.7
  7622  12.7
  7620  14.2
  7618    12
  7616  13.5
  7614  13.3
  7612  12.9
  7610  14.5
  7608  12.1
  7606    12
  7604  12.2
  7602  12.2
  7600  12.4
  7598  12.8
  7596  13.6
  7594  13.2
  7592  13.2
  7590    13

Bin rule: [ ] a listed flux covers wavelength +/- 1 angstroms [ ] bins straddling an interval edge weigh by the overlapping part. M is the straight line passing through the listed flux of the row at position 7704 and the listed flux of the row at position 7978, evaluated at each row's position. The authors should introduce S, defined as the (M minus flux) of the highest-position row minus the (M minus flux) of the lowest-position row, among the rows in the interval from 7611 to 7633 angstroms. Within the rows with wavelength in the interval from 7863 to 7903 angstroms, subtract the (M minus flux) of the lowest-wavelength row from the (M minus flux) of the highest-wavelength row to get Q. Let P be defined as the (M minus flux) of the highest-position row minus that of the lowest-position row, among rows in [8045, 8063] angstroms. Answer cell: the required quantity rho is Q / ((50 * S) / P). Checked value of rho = 0.007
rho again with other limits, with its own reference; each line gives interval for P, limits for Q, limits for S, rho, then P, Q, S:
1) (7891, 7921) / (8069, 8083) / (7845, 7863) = -0.006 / 1.3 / -0.2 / 1.0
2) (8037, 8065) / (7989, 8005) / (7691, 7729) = 0.091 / 0.6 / 1.3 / 0.2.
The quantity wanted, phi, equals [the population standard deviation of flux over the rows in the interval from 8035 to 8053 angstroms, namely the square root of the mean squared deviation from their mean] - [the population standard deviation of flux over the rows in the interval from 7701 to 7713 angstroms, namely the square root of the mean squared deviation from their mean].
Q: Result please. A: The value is 0.03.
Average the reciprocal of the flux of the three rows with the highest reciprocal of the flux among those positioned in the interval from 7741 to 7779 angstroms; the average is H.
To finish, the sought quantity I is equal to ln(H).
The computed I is -2.346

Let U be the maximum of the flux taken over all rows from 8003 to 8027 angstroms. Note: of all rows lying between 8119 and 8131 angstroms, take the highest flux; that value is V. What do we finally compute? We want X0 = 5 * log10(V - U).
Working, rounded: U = 13.1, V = 13.8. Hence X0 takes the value -1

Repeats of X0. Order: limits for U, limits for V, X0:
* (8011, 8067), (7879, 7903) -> -5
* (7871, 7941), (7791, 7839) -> -3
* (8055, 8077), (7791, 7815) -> -1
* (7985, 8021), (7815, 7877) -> -3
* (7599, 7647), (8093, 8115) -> 2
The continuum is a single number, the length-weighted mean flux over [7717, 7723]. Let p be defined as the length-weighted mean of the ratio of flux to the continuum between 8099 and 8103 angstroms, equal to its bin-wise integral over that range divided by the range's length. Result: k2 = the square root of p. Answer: 1.05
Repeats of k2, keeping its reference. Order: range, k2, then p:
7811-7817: 1.01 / 1.02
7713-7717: 0.95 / 0.91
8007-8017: 1.00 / 1.00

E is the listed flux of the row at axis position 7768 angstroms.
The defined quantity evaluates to 12.8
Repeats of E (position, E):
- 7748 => 11.7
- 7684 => 12.2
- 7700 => 11.9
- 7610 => 14.5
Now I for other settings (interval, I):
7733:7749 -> -2.482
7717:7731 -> -2.476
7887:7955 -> -2.407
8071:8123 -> -2.402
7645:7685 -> -2.429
